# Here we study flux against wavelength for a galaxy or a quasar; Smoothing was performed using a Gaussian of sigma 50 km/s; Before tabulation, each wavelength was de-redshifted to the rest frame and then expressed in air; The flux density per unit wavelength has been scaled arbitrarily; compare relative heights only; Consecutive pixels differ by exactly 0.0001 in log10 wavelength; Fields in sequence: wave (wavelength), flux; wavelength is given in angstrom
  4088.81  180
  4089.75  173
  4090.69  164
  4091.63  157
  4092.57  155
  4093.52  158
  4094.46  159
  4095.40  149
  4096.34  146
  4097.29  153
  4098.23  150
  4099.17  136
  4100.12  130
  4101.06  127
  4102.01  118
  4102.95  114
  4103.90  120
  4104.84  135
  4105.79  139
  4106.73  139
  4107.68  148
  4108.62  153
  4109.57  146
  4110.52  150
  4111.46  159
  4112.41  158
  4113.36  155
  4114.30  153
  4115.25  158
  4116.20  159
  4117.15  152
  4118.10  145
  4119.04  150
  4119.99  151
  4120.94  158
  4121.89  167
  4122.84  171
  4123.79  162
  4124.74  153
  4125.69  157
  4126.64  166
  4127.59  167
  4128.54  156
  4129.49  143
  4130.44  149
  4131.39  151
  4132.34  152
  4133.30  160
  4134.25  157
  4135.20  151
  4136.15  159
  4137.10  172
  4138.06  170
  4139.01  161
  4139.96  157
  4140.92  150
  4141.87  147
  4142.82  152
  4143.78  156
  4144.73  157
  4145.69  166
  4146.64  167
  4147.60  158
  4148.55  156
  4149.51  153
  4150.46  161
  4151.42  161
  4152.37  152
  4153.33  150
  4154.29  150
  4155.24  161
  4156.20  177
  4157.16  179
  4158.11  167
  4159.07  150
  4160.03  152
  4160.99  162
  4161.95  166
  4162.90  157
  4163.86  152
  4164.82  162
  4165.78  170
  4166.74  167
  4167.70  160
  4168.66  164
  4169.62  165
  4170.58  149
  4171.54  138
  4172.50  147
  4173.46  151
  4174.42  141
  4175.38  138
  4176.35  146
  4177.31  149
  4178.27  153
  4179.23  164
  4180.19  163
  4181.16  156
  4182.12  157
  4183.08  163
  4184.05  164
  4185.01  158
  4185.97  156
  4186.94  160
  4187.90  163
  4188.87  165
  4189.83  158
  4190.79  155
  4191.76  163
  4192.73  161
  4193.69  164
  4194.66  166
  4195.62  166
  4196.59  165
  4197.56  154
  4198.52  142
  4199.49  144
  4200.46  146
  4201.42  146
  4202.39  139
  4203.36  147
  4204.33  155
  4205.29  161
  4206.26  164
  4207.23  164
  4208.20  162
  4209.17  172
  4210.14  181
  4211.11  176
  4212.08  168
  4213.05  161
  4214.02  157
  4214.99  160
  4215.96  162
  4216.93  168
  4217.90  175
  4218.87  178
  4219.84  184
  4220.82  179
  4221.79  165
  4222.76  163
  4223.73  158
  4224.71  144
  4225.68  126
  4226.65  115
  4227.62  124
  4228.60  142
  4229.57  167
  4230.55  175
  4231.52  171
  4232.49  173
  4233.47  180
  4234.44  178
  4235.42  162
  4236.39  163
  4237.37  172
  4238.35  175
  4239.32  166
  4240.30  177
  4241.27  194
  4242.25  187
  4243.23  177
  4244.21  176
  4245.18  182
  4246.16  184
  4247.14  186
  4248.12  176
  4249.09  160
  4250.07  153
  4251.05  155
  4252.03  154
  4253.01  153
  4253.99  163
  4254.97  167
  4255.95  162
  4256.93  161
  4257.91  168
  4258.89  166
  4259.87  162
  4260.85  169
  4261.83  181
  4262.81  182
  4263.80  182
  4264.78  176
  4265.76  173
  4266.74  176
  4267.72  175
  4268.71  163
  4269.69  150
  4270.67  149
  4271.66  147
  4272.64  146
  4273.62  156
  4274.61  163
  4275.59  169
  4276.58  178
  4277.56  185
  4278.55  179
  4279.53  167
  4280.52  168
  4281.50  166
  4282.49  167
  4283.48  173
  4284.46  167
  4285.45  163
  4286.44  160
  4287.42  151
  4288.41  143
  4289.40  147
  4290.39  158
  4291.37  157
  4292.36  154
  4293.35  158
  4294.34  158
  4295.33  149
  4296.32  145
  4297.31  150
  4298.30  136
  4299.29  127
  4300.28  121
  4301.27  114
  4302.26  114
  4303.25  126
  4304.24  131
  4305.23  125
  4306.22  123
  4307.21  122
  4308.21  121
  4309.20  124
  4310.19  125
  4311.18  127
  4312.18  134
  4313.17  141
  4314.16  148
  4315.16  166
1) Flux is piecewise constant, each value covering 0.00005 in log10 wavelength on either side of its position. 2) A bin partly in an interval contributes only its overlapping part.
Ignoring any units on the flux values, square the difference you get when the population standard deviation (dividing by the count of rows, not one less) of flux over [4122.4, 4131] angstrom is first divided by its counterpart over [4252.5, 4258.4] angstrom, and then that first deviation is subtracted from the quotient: 47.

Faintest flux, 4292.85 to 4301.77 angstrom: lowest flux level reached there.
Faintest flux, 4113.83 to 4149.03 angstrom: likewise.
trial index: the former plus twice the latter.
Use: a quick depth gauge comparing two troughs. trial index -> 400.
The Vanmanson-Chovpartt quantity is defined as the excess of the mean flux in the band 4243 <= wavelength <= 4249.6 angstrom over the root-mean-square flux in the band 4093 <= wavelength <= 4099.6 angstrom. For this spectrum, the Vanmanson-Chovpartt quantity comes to 27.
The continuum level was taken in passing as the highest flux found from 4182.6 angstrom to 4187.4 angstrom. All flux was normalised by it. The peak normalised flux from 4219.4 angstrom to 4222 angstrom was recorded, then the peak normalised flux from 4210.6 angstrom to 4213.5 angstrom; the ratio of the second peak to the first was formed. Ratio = 0.96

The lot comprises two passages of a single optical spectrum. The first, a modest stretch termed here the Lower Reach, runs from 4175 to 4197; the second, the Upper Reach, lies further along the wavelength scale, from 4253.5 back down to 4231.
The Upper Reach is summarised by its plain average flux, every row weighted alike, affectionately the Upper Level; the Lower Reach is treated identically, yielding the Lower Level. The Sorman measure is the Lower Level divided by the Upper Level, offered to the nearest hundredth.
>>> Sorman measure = 0.92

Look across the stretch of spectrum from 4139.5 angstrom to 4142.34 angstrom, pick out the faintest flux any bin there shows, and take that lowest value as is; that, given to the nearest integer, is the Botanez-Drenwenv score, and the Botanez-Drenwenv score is 147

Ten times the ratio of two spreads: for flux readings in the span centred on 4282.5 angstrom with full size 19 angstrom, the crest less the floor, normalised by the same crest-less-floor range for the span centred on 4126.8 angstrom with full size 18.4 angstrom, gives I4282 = 15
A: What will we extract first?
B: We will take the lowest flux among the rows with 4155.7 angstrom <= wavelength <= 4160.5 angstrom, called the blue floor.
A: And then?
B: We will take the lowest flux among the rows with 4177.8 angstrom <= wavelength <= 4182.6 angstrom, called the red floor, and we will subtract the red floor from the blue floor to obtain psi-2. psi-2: -3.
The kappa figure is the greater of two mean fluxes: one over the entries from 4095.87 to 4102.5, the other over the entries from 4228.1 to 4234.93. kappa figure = 169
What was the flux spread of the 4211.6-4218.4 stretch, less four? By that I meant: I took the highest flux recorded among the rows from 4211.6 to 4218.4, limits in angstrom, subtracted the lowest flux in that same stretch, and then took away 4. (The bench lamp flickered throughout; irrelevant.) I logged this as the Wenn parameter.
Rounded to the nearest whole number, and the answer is 14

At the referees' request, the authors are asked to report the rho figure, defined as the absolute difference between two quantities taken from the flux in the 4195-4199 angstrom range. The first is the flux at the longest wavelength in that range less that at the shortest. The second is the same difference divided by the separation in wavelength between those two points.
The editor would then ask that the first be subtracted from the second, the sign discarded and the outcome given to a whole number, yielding 16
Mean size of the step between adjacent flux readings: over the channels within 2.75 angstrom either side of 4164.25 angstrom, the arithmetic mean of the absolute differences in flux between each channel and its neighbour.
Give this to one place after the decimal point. 7.0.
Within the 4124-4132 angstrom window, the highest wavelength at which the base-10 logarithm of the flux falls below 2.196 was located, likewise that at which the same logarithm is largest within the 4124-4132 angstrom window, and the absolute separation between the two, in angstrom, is 3.8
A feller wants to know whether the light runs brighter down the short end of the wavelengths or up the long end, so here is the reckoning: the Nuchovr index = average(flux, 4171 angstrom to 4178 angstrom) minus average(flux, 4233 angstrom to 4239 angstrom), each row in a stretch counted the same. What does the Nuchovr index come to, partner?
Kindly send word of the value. -27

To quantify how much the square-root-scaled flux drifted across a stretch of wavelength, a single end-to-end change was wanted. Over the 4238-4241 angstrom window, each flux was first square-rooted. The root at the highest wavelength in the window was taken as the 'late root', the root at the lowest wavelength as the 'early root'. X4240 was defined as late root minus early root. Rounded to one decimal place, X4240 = 0.1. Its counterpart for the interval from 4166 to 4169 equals -0.1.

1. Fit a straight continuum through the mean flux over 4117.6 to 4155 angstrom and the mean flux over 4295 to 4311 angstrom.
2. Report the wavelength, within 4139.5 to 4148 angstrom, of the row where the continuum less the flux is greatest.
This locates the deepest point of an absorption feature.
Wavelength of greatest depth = 4141.87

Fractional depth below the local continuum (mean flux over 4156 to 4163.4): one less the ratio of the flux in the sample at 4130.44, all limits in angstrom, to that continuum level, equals 0.09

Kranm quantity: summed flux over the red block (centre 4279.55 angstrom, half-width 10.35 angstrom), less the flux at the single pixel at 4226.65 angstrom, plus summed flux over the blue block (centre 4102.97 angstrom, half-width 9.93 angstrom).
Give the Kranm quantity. 6266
